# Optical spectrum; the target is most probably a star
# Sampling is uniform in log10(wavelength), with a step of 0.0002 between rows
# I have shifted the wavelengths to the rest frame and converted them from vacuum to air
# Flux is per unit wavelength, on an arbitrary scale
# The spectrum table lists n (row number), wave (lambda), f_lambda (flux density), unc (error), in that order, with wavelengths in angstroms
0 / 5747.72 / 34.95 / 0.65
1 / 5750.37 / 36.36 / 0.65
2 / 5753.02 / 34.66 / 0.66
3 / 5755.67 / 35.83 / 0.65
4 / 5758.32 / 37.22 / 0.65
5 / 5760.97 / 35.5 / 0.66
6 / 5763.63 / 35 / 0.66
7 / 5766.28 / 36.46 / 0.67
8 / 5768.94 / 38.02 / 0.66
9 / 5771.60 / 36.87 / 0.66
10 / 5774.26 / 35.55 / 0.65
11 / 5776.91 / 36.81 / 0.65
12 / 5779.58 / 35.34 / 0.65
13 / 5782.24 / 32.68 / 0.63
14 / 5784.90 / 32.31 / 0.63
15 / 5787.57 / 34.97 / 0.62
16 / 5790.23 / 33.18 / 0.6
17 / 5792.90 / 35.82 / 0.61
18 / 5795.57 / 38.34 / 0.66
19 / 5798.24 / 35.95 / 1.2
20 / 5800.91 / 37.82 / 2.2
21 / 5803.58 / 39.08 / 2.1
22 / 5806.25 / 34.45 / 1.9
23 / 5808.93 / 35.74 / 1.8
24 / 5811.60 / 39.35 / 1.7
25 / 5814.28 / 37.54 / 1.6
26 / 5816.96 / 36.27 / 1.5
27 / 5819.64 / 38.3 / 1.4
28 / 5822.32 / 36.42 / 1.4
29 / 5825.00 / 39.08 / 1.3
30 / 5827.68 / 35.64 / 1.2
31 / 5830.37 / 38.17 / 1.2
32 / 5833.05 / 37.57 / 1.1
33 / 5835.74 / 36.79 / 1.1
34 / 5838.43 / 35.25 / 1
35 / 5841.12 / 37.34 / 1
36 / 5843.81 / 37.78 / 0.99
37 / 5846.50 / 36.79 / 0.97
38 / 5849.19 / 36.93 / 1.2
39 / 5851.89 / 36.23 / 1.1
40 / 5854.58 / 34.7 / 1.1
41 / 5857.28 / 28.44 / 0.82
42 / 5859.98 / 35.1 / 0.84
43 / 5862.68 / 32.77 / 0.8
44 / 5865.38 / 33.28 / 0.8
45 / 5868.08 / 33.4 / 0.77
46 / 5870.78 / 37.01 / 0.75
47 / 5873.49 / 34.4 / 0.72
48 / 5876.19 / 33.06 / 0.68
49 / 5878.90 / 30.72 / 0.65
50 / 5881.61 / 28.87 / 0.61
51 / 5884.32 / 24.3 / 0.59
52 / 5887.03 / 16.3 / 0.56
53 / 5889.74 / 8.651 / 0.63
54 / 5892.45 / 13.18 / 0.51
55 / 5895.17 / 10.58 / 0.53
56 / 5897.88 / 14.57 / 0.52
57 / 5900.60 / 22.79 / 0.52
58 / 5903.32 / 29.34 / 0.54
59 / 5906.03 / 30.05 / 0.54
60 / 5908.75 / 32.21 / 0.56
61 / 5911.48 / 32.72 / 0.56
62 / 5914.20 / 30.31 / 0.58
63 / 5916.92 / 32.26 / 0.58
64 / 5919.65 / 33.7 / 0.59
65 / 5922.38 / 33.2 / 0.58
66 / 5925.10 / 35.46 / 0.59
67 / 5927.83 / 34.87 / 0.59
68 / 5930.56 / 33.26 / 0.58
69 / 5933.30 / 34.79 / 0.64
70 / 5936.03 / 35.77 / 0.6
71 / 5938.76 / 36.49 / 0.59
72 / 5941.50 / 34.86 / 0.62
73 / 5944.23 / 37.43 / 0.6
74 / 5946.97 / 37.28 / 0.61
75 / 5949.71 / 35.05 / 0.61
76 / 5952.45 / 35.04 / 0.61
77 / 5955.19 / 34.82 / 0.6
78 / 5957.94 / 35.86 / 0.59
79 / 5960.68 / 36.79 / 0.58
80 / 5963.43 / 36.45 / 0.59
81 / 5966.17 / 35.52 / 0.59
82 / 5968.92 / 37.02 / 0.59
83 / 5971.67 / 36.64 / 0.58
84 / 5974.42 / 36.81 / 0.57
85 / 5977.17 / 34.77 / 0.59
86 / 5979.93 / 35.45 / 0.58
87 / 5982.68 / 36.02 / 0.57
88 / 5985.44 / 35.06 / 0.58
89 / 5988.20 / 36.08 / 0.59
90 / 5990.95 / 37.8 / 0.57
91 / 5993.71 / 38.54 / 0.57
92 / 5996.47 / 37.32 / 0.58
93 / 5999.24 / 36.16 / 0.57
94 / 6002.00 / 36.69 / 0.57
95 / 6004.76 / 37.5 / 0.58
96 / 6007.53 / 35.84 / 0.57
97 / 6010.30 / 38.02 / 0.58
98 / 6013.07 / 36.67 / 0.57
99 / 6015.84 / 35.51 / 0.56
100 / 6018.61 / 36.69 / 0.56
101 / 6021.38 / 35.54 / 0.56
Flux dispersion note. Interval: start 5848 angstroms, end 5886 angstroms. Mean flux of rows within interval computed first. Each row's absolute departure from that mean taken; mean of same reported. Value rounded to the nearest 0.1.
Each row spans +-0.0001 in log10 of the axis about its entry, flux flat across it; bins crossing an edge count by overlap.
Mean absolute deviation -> 2.7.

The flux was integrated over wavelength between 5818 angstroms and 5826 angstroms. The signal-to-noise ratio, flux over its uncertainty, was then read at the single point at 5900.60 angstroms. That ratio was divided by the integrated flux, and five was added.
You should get 5.14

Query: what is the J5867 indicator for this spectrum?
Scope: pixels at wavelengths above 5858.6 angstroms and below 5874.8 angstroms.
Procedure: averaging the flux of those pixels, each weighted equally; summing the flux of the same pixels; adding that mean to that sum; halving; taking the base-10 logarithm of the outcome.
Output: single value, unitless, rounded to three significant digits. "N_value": 2.08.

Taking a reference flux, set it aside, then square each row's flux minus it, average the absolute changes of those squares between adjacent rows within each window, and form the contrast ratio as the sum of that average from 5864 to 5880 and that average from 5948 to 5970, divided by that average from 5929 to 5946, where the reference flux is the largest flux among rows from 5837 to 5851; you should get 2.4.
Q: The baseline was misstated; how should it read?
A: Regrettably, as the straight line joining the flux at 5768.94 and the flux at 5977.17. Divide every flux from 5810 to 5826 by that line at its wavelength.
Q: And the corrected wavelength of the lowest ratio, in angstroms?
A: 5816.96 angstroms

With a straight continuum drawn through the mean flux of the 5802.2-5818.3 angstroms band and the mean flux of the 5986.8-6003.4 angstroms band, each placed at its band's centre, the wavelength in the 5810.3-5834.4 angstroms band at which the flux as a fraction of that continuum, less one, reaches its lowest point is 5827.68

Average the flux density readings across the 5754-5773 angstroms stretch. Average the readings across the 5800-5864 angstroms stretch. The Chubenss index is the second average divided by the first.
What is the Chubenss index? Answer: 1.00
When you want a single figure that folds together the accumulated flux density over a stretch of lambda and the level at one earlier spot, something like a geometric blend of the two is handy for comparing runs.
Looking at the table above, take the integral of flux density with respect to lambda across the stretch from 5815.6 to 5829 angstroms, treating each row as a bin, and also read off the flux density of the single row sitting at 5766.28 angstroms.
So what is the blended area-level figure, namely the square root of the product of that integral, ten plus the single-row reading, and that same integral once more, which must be 3394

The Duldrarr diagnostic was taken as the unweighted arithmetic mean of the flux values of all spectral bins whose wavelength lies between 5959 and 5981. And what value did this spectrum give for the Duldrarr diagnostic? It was 36.2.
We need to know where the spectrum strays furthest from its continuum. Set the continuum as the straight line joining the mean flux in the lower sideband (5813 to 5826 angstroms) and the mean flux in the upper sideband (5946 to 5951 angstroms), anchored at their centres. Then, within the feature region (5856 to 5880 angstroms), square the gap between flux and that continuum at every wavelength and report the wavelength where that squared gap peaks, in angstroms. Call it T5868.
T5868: 5857.28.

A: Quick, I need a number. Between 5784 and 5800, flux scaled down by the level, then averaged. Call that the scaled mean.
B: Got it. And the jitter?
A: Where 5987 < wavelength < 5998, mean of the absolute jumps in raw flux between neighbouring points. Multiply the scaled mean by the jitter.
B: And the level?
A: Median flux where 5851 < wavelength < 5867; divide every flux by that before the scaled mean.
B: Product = 1.3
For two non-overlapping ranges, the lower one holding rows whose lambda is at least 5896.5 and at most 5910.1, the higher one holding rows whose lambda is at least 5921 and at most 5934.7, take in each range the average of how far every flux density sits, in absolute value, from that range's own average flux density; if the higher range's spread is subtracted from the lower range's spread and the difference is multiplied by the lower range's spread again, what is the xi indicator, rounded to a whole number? 27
